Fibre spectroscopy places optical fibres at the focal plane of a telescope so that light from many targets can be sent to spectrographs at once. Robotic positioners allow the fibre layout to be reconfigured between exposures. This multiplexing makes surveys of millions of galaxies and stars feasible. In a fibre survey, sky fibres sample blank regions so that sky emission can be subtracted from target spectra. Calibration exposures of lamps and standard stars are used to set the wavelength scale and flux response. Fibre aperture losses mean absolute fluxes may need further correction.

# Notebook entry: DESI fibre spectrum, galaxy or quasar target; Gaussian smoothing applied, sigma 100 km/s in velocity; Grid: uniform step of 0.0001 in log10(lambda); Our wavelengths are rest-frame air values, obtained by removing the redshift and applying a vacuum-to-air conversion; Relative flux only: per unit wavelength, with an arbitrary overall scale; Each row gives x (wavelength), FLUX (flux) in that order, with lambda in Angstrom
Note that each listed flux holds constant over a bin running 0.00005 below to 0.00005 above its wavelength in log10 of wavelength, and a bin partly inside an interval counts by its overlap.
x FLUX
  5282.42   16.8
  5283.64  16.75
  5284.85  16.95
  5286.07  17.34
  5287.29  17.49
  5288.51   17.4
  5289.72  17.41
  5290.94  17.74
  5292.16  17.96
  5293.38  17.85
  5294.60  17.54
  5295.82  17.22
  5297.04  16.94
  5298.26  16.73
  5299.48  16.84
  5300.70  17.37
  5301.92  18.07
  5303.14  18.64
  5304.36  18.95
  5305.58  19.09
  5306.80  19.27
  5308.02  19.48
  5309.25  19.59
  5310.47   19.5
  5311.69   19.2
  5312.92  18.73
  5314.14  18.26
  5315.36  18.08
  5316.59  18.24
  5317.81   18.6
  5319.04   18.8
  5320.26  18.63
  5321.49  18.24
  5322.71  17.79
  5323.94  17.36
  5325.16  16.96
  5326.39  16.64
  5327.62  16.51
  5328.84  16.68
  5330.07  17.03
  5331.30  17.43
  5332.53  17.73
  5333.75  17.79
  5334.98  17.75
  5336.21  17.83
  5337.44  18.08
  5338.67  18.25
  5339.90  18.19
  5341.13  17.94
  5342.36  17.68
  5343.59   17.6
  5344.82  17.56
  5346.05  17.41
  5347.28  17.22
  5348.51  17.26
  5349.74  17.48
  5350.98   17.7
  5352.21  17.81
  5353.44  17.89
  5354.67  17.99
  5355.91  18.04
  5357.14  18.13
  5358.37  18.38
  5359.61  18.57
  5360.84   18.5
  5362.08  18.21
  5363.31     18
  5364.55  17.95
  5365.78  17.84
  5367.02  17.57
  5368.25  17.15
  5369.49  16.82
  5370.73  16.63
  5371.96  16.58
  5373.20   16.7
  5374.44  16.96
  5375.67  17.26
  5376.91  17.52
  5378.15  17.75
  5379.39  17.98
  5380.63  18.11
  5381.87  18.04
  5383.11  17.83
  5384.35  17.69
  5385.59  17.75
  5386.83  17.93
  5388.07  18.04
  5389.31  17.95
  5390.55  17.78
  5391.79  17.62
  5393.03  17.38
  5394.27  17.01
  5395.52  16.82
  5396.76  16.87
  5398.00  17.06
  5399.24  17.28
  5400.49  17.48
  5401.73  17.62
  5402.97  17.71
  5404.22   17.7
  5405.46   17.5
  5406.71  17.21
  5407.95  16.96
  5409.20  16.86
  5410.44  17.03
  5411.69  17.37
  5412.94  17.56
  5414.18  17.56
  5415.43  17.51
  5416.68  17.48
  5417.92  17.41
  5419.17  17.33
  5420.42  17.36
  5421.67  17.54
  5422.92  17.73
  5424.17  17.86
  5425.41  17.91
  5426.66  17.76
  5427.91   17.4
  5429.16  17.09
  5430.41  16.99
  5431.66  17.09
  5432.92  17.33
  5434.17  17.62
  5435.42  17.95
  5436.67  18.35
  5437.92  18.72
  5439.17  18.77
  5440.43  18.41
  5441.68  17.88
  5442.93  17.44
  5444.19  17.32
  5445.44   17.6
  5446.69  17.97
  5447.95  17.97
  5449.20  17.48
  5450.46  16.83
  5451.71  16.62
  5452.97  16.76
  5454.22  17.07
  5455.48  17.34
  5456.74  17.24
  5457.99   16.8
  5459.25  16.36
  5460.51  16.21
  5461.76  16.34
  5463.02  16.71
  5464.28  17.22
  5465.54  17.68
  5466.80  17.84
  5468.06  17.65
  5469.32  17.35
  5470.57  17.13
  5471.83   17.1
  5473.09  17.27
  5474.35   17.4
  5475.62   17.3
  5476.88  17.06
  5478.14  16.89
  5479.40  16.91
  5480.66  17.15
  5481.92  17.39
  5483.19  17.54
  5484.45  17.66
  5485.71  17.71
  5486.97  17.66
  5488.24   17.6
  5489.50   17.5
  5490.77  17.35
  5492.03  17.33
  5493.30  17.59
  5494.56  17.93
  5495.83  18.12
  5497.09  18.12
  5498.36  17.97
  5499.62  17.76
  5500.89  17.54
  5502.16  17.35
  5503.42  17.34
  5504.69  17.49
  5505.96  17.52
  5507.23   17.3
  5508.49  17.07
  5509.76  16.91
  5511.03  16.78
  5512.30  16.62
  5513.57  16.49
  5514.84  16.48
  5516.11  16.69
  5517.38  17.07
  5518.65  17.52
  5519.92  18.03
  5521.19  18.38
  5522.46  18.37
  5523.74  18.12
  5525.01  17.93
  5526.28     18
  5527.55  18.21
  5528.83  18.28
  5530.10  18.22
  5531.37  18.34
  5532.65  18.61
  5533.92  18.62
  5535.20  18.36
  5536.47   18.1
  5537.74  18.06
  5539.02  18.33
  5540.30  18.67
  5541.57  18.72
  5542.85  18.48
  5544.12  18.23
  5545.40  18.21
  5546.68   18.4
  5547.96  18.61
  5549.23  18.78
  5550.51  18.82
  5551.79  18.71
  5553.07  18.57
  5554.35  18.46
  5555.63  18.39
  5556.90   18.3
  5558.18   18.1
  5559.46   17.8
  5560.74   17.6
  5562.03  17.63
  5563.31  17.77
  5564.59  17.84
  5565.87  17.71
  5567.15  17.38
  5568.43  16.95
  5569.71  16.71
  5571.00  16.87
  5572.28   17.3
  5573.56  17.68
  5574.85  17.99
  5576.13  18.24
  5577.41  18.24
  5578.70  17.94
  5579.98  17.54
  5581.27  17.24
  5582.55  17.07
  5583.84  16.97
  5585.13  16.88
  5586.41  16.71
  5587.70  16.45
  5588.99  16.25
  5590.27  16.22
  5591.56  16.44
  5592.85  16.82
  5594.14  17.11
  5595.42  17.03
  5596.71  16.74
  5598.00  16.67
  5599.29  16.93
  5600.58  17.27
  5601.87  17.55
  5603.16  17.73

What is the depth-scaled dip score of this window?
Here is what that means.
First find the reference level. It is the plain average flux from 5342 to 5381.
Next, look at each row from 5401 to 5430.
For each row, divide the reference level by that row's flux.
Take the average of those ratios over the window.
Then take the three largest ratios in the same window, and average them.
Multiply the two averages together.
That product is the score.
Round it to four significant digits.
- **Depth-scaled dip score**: 1.051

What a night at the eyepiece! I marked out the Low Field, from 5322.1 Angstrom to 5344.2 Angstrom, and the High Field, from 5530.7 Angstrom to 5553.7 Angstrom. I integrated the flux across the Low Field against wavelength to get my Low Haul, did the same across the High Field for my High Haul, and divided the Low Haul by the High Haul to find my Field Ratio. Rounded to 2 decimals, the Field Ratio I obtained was 0.91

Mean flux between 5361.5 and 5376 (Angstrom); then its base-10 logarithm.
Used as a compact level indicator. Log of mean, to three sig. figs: 1.24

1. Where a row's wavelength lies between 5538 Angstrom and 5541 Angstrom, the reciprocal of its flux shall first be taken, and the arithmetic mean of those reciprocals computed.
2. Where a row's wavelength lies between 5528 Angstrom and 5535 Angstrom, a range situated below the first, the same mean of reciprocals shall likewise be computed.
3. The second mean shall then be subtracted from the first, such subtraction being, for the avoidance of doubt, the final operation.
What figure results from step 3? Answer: 0.000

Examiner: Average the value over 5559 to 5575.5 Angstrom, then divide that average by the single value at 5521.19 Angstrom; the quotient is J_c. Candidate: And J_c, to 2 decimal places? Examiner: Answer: 0.95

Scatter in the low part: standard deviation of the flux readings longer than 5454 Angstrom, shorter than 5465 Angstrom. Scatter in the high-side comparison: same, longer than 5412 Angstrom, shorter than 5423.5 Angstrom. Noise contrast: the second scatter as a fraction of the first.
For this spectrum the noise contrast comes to 0.28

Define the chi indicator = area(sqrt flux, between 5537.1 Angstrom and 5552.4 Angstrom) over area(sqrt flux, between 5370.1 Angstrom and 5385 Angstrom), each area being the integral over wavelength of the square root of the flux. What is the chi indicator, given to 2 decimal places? 1.06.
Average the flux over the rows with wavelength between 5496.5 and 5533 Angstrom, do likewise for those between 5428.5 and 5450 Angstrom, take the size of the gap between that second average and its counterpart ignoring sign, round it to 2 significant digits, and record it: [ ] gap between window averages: 0.16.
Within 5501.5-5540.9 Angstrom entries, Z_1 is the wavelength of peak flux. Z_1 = 5540.30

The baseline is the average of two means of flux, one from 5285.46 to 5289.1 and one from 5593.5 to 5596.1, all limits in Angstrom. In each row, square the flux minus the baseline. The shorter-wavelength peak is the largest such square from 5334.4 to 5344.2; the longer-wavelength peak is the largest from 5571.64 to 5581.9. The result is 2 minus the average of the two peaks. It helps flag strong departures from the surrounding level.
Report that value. 1.0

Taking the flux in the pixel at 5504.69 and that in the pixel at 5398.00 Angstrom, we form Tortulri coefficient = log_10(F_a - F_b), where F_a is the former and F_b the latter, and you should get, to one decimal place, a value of -0.4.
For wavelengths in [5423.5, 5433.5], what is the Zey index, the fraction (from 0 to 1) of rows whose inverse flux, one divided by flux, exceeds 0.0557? 1.0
